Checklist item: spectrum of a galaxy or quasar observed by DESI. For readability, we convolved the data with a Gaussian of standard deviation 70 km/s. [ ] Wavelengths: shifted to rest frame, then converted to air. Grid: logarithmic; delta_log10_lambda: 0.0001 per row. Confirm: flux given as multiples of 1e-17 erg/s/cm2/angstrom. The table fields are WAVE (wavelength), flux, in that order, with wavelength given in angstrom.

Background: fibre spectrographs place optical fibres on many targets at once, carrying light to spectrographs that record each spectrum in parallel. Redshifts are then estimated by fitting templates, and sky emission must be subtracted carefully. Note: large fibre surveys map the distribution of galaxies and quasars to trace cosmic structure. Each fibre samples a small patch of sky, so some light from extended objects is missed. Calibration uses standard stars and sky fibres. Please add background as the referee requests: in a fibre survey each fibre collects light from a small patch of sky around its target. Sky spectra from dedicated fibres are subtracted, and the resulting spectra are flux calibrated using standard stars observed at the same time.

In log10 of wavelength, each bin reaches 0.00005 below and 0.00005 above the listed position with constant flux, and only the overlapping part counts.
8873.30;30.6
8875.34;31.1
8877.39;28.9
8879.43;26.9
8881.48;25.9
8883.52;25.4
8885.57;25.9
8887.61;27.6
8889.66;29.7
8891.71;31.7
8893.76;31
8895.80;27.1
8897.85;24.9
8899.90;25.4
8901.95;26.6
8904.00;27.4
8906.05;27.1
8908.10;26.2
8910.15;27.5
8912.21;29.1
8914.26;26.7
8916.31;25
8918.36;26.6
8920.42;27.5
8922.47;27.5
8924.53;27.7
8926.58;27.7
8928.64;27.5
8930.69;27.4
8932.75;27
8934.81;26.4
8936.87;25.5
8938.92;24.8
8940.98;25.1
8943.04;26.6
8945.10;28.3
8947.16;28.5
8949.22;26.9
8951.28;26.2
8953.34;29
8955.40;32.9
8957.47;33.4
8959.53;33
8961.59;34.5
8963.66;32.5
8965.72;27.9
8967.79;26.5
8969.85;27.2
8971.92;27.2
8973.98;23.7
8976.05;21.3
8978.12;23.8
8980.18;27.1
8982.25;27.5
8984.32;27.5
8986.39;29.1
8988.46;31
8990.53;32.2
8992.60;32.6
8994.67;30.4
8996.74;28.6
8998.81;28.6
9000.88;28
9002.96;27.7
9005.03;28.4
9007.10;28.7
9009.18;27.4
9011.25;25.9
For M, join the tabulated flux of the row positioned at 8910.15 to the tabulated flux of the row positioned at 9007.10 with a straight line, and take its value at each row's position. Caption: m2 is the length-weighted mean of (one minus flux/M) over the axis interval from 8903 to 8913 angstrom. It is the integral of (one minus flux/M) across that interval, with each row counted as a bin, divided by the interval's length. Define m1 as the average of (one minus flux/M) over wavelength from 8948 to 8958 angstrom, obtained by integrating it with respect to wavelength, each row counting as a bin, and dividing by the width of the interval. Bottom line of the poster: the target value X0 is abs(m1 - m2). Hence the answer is 0.05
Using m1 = -0.051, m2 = 0.002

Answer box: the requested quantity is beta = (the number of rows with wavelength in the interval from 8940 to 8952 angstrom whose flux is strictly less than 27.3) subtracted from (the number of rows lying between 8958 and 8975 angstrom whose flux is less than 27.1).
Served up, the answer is -2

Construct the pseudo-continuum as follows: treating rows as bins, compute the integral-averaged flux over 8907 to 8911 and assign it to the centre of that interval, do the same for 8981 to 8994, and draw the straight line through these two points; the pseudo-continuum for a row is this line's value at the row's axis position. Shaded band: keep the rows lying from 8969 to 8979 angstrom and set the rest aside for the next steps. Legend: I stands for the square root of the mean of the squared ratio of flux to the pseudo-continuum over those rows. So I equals 0.842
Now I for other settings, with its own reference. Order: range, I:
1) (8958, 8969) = 1.071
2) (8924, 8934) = 0.994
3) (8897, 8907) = 0.990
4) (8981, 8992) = 0.987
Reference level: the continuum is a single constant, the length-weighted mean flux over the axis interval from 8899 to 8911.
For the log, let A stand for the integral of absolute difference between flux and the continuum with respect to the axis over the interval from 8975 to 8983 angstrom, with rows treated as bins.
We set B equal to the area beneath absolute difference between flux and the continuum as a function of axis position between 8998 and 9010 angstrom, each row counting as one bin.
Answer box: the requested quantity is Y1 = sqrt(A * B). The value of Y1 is 18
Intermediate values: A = 19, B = 17.2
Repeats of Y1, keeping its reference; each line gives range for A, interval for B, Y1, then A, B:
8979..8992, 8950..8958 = 31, 32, 29.0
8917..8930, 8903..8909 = 6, 10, 3.2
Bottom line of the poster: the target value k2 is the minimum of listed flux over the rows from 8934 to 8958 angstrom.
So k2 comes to 24.8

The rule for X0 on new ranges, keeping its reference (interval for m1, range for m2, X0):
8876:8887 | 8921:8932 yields 0.01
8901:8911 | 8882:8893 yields 0.05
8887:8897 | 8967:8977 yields 0.19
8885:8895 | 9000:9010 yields 0.10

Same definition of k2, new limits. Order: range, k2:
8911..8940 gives 24.8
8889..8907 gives 24.9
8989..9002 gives 28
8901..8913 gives 26.2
